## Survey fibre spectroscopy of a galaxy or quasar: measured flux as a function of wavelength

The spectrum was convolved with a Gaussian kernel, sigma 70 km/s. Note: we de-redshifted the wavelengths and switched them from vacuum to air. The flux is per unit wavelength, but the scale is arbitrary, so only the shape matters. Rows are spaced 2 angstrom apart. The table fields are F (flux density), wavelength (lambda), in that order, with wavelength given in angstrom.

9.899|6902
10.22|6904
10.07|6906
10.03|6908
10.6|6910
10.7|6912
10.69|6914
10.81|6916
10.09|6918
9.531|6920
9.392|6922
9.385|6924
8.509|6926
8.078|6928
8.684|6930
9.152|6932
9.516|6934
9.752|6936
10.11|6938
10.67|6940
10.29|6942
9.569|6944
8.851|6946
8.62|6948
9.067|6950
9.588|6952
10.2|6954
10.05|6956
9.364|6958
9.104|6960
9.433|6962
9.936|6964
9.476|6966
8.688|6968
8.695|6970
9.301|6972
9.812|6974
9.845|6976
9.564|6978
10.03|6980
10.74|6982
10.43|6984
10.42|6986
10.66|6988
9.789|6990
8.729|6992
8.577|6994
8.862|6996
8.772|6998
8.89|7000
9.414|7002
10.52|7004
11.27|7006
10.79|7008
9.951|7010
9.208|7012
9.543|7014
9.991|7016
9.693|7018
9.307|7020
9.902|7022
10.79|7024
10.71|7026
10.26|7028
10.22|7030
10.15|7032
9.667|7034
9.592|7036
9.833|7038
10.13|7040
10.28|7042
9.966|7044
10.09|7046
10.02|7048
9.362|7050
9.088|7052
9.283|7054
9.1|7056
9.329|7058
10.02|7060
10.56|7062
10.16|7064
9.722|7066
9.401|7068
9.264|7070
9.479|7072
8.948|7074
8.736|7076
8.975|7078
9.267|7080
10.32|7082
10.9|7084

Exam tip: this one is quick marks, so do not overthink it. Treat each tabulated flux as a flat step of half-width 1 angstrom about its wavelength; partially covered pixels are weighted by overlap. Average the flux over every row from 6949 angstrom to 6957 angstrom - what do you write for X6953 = 9.7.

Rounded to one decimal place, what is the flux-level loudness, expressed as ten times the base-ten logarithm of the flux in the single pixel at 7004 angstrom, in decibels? 10.2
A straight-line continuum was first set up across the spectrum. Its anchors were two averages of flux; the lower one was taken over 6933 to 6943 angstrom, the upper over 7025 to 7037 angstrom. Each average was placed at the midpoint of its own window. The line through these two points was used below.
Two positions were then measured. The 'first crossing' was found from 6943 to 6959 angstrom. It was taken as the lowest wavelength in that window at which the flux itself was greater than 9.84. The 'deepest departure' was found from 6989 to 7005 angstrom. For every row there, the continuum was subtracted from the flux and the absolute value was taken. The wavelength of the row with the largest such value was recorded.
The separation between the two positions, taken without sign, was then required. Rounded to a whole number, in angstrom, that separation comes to 40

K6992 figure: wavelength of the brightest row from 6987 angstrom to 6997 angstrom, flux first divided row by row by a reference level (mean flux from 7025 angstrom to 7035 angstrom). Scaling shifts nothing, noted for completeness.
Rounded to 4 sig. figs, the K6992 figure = 6988 angstrom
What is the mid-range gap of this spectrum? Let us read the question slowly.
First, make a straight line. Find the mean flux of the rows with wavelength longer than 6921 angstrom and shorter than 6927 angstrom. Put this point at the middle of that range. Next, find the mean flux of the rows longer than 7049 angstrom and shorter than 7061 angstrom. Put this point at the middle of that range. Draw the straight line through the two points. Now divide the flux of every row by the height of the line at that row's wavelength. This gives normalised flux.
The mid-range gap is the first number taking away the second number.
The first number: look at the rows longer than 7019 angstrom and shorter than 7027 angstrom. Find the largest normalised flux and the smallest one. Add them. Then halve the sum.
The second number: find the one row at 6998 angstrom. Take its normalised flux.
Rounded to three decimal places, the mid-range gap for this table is 0.132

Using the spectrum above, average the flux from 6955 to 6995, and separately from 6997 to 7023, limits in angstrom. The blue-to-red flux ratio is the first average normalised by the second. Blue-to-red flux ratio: 0.98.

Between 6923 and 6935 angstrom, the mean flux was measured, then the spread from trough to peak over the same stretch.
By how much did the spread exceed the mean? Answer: -7.4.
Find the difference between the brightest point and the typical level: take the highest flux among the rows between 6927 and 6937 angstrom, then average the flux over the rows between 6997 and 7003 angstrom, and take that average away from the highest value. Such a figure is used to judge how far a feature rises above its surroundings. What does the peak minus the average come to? 0.73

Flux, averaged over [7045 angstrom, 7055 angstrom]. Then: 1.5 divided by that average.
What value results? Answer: 0.157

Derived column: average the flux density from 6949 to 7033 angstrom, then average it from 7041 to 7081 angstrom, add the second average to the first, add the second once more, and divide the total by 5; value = 5.77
